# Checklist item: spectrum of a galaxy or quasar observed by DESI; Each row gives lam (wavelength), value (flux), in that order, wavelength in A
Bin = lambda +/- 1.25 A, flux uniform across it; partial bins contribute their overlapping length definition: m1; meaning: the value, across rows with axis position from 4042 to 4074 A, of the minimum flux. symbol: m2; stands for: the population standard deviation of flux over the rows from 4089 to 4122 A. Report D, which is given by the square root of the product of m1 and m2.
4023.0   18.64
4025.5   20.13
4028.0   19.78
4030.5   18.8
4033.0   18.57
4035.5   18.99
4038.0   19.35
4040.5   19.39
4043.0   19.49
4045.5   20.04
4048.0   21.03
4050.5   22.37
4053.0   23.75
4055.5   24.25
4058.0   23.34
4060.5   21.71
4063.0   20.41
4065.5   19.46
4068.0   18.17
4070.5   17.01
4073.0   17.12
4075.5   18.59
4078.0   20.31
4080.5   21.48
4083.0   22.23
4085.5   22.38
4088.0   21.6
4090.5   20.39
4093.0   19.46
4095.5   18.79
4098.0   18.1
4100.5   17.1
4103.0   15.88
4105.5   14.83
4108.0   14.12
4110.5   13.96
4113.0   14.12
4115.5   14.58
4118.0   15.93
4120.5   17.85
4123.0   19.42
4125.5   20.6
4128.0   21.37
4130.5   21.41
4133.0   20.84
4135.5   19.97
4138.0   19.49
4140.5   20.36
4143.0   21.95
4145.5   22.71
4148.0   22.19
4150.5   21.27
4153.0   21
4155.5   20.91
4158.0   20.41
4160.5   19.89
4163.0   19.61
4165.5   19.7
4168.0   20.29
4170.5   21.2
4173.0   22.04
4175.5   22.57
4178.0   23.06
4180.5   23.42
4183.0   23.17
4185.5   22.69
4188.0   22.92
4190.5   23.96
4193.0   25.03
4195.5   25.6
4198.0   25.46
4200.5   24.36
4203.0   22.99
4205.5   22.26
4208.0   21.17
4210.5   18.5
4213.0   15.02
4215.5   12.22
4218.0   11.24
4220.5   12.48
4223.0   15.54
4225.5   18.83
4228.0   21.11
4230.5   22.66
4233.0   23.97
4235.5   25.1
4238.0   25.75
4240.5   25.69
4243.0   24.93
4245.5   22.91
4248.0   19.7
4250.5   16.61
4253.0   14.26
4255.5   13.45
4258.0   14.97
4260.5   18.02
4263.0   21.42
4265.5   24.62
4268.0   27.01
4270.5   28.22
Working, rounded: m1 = 17.01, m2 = 2.1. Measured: 6.0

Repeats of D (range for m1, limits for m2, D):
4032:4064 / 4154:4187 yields 5.0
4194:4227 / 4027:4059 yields 4.7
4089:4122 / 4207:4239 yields 8.2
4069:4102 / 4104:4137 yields 7.1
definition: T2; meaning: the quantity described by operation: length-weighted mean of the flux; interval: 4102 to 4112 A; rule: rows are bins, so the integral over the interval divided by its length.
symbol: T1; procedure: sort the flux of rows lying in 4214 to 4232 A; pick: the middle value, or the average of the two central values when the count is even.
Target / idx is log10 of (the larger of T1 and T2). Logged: 1.19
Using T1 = 16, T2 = 15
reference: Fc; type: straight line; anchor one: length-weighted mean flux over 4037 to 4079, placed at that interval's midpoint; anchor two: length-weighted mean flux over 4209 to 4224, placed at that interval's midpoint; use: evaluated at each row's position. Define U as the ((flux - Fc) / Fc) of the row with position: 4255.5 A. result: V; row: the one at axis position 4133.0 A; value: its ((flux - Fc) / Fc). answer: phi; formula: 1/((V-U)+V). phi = 3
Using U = 0.05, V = 0.2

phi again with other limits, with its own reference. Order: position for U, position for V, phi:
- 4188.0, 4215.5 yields -1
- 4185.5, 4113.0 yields -1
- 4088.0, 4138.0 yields 8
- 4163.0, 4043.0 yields -3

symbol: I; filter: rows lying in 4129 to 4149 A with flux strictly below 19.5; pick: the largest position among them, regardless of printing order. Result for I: 4138.0 A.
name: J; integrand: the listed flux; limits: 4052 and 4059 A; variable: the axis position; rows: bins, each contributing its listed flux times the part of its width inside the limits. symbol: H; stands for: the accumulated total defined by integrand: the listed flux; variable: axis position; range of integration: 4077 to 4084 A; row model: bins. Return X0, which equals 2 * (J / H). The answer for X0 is 2.2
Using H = 149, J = 167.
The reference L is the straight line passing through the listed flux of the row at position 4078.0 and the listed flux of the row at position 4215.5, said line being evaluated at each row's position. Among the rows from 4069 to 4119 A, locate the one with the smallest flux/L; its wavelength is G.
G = 4110.5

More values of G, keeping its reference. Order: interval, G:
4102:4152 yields 4110.5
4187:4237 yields 4218.0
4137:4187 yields 4138.0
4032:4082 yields 4033.0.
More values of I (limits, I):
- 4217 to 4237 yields 4225.5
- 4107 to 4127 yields 4123.0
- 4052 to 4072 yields 4070.5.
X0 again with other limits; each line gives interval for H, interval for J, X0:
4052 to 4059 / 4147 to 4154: 1.8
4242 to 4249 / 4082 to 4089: 2.0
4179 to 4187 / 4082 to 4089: 1.7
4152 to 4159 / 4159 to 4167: 2.2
